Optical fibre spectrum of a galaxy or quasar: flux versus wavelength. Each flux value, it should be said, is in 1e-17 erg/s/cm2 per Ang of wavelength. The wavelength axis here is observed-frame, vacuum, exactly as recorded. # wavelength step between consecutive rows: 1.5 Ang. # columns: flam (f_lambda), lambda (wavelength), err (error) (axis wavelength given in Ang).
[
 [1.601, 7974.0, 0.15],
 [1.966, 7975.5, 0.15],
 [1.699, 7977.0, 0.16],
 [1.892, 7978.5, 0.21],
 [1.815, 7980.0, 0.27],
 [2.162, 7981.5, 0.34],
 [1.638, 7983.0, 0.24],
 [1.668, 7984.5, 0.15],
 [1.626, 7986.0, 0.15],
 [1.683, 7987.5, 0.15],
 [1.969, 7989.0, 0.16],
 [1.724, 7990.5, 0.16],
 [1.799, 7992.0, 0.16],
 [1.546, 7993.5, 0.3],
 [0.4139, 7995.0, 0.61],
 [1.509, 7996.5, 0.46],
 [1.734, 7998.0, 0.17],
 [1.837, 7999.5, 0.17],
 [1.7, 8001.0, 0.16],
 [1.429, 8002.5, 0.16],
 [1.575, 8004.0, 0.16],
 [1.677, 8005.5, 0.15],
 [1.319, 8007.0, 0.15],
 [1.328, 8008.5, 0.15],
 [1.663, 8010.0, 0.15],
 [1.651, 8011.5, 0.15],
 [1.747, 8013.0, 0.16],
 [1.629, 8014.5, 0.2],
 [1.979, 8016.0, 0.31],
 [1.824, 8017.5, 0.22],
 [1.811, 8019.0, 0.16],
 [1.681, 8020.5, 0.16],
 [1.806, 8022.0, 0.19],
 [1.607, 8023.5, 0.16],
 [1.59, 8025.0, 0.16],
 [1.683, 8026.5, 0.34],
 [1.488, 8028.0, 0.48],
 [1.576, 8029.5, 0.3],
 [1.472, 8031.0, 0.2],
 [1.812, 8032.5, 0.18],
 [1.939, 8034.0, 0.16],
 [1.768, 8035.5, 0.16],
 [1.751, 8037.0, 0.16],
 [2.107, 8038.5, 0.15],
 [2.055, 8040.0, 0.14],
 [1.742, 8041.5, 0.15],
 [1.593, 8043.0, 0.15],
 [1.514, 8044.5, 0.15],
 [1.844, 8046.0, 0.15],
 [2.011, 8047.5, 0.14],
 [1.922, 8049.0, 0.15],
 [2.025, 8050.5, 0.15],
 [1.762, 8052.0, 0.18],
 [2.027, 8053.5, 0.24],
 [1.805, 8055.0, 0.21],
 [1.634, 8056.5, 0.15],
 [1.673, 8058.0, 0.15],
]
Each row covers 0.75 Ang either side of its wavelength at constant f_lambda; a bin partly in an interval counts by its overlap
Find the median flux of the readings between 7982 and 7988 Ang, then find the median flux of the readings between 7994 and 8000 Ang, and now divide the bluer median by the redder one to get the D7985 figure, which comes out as 1.02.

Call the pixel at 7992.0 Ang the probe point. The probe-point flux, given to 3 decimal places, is 1.799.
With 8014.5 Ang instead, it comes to 1.629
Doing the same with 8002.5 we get 1.429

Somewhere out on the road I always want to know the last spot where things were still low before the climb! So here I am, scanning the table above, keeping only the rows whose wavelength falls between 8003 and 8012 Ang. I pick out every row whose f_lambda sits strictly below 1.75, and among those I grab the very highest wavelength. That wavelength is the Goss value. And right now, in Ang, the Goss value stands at 8011.5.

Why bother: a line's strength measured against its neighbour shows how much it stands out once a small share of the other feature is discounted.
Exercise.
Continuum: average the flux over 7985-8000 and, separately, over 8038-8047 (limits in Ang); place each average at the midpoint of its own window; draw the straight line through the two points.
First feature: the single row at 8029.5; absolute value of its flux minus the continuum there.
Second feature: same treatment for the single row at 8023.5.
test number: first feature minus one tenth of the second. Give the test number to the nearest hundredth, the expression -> 0.16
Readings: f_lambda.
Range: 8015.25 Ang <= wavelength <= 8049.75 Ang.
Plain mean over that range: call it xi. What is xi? 1.76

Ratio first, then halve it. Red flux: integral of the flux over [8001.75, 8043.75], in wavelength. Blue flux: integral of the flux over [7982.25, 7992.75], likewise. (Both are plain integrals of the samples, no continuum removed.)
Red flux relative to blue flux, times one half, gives 2.0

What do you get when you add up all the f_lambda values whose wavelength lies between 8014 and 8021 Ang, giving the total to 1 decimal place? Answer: 8.9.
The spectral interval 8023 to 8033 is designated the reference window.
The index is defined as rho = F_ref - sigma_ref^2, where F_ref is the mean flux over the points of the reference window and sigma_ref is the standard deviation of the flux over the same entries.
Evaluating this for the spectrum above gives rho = 1.59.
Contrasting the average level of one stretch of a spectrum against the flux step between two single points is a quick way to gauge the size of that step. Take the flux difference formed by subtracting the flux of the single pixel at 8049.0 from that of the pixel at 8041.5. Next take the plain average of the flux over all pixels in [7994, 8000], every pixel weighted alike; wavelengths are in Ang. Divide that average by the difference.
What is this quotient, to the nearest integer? -8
